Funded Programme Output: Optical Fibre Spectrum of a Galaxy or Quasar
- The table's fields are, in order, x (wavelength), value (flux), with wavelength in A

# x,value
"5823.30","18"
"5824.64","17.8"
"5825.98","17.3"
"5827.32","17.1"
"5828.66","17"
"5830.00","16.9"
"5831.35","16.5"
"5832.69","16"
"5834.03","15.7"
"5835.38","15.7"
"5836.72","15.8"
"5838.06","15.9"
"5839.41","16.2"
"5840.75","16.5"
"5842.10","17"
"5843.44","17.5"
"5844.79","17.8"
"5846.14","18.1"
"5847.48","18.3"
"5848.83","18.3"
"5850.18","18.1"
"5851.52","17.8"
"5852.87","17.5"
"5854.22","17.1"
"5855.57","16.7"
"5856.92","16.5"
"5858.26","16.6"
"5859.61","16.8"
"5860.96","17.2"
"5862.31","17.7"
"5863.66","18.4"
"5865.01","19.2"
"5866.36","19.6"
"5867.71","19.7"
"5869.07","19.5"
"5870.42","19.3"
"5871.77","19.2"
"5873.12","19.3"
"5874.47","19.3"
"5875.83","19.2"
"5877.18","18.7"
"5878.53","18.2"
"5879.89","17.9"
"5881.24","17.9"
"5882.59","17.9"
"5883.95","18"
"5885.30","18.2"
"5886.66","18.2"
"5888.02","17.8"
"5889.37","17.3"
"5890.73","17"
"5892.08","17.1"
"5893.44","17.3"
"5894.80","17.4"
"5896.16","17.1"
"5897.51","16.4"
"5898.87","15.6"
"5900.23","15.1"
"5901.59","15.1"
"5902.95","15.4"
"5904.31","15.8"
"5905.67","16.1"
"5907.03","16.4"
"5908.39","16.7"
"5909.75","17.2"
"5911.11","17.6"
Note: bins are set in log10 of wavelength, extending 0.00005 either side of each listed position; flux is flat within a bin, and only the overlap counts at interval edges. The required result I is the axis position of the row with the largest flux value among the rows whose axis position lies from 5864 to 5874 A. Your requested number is 5867.71 A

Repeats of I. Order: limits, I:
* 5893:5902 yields 5894.80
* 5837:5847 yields 5846.14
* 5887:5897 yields 5888.02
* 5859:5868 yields 5867.71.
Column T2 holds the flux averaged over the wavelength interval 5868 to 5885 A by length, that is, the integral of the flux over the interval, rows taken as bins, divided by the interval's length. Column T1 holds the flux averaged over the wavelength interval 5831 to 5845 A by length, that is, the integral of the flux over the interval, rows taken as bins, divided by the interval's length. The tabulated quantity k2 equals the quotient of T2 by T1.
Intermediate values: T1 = 16.4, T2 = 18.7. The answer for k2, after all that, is 1.14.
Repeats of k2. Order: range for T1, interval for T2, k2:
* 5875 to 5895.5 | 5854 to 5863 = 0.95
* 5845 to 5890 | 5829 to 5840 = 0.89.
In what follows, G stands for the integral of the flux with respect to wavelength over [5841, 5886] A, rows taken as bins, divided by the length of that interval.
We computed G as 18.1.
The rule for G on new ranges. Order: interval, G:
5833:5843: 16.1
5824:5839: 16.5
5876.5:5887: 18.1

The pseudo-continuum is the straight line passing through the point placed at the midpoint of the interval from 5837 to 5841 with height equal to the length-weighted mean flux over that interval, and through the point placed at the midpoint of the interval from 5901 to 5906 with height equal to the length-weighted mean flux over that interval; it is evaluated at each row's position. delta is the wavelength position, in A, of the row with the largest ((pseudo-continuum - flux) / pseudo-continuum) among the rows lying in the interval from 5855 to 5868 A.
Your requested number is 5856.92 A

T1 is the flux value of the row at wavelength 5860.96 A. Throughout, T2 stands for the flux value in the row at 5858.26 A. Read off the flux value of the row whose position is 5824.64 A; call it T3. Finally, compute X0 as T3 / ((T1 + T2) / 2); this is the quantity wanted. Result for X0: 1.05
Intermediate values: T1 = 17.2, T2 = 16.6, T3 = 17.8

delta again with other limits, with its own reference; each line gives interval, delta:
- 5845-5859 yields 5856.92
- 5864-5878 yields 5877.18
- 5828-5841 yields 5834.03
